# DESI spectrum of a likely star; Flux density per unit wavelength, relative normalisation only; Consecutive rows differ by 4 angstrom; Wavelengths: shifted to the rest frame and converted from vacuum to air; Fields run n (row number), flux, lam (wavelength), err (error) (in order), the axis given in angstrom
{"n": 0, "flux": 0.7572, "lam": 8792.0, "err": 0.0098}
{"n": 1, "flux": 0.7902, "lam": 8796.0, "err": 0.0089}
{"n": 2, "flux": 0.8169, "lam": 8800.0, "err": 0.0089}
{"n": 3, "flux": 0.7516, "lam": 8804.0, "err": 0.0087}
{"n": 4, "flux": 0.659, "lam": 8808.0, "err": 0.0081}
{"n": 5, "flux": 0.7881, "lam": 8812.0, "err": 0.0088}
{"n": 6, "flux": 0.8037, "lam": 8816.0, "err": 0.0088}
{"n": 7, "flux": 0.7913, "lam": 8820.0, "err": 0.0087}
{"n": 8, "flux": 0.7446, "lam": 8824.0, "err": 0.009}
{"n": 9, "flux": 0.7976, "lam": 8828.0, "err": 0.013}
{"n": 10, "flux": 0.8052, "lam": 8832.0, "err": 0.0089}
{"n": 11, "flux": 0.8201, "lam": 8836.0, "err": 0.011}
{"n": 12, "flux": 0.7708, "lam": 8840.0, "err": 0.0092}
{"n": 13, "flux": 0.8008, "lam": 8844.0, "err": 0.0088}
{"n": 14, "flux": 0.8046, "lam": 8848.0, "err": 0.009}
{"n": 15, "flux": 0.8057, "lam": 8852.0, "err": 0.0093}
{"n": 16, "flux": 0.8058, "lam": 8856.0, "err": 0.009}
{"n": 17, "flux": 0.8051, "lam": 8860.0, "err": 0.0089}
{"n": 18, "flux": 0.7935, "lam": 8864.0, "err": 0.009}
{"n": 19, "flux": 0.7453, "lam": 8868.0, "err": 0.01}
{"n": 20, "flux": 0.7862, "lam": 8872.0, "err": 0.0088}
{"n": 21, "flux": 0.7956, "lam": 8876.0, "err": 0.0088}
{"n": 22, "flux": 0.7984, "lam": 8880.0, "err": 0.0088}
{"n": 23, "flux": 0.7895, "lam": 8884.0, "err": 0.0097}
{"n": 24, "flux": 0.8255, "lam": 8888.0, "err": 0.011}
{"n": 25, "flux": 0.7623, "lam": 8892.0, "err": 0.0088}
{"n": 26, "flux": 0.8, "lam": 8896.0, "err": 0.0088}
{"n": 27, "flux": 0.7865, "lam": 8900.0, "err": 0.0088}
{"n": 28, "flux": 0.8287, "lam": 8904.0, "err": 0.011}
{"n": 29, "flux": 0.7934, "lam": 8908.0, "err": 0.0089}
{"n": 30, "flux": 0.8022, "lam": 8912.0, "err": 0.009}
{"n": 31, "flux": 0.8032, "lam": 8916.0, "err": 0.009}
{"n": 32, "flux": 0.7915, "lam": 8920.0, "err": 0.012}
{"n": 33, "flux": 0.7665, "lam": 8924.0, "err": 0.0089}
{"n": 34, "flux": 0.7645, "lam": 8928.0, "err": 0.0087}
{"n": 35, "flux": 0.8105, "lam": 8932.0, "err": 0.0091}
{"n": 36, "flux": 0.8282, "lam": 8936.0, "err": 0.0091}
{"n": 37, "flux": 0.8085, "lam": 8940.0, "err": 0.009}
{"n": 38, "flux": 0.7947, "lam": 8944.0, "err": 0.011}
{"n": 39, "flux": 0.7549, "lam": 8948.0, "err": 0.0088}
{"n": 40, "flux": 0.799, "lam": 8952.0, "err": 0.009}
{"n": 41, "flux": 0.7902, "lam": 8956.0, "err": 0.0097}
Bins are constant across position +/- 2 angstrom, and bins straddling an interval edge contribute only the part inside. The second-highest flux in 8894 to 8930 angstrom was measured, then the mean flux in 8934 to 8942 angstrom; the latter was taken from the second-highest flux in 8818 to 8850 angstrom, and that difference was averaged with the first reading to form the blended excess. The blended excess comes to 0.395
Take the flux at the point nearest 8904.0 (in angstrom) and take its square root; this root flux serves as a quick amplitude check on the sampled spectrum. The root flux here 0.910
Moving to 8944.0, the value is 0.891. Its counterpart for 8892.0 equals 0.873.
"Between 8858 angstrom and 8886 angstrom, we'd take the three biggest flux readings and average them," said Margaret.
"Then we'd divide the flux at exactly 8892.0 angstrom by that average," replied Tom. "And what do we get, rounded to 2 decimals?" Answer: 0.95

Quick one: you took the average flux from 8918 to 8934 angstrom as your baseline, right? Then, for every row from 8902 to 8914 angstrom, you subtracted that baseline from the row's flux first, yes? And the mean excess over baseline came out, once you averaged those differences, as 0.025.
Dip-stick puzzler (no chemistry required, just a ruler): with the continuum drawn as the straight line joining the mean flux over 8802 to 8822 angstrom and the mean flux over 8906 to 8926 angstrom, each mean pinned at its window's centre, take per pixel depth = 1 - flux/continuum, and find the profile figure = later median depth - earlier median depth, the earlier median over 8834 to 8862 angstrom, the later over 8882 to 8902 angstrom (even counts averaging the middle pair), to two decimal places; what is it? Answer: 0.03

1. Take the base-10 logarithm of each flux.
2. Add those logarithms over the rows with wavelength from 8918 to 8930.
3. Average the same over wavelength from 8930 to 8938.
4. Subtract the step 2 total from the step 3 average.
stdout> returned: 0.25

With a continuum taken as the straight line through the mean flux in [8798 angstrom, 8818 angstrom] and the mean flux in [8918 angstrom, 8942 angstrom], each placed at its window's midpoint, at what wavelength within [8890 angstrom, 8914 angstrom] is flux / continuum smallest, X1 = 8892.0 angstrom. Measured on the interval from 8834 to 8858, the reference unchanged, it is 8840.0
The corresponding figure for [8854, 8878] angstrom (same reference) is 8868.0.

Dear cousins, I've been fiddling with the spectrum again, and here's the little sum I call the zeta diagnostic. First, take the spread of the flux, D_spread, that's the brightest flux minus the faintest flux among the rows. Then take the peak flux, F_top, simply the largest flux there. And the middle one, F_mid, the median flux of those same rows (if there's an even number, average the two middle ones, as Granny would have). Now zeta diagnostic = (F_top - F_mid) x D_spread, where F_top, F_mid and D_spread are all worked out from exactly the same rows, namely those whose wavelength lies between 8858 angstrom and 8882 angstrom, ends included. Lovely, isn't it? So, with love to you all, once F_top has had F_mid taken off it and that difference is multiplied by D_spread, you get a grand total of 0.0006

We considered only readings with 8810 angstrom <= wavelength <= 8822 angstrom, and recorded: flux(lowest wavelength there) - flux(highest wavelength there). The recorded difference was 0.00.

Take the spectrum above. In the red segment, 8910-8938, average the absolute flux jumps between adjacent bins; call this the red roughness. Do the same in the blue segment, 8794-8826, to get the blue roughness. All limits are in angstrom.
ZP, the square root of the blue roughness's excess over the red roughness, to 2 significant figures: 0.20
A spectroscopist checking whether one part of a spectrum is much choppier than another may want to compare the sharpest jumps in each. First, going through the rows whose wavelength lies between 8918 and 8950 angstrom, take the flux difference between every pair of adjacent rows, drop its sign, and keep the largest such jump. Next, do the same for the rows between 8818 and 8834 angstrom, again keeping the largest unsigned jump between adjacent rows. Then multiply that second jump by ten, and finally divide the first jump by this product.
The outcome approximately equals 0.087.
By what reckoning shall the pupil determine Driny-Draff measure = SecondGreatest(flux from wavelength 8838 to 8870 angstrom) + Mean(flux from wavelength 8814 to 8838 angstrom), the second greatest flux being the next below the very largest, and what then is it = 1.60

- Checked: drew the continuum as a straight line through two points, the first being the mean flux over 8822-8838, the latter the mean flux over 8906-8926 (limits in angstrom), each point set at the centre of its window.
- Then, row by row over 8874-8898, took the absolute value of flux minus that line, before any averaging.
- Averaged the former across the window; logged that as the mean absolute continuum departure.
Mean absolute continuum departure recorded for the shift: 0.014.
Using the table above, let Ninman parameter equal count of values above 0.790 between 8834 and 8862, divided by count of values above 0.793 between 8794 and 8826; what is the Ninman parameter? 3.0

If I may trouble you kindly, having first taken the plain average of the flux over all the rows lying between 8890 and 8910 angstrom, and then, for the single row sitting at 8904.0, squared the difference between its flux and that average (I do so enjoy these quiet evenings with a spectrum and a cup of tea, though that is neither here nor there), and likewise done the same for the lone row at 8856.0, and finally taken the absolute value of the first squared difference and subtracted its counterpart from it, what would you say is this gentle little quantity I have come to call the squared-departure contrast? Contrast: 0.0011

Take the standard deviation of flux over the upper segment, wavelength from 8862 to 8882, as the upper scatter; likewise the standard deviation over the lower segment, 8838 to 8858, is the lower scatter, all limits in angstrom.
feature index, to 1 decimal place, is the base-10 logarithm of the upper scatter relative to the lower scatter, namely 0.2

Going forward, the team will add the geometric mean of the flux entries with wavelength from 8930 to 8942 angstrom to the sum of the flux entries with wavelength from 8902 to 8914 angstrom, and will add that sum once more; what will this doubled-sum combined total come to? 5.66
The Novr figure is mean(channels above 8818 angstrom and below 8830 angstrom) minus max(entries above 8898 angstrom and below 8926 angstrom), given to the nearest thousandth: -0.051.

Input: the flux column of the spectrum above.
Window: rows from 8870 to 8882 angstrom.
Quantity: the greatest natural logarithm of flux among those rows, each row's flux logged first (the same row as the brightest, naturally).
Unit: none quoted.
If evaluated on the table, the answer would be -0.225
